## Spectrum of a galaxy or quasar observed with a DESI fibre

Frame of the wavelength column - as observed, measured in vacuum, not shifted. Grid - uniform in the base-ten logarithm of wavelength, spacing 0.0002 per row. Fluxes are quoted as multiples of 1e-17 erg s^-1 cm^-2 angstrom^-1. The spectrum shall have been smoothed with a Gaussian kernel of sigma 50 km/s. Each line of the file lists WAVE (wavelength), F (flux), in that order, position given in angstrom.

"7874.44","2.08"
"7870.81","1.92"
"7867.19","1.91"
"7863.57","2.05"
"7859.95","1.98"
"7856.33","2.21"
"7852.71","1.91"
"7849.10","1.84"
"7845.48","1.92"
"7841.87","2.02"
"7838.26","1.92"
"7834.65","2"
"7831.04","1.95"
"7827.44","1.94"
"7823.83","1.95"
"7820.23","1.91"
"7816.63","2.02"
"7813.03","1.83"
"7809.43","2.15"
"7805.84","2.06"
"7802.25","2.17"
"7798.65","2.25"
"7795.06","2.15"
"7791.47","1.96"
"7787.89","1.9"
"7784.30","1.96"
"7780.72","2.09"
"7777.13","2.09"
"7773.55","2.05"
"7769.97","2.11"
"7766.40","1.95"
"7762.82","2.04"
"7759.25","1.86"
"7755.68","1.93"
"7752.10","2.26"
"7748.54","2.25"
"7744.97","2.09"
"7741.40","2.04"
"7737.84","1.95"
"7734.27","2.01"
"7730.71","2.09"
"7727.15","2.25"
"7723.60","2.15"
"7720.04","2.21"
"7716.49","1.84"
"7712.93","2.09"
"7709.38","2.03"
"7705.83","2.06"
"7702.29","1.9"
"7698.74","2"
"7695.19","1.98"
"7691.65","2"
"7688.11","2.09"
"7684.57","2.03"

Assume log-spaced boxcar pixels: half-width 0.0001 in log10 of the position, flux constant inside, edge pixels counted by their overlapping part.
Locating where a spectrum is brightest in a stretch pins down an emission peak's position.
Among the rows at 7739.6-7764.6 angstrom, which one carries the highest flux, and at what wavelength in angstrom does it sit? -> 7752.10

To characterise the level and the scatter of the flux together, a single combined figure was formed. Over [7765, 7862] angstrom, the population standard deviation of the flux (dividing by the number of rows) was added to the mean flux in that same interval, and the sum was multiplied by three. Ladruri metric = 6.36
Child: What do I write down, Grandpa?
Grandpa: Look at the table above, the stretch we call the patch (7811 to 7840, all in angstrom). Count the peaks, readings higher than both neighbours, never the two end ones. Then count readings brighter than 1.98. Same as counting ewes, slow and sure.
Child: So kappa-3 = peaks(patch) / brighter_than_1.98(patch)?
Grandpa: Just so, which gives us 1.50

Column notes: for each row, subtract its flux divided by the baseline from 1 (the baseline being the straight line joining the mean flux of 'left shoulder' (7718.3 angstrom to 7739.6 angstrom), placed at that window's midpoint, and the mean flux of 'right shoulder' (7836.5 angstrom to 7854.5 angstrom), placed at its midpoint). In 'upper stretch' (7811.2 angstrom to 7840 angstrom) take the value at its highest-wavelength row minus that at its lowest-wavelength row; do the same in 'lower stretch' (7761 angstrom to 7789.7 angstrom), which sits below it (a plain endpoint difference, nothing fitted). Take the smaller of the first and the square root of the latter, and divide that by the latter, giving -1.3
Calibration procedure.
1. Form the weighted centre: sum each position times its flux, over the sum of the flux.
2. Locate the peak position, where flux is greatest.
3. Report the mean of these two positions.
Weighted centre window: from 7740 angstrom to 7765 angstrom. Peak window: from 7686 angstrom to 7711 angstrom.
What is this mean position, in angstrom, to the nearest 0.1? 7720.0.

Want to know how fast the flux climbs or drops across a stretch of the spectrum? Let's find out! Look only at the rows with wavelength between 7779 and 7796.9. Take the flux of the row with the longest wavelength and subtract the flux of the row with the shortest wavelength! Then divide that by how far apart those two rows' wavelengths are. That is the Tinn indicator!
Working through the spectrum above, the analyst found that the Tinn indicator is 0.004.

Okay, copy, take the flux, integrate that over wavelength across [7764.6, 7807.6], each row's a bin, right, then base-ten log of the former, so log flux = 1.95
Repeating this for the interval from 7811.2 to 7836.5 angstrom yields 1.69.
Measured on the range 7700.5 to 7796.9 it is 2.30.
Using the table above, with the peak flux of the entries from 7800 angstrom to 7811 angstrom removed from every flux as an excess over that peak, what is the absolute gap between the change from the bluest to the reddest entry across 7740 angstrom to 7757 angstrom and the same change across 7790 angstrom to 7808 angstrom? 0.21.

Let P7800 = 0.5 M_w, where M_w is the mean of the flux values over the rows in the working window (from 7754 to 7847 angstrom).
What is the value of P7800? 1.00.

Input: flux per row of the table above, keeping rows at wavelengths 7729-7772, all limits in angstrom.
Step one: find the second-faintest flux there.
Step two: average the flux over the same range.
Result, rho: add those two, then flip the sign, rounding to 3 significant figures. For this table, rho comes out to -3.98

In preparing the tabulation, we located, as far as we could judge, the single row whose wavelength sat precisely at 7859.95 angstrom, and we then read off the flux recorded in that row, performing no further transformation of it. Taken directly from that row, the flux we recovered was 1.98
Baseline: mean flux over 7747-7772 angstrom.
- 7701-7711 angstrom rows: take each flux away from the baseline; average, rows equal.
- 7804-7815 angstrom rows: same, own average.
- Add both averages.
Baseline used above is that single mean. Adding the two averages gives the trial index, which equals 0.10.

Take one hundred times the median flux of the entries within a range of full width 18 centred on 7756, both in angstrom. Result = 204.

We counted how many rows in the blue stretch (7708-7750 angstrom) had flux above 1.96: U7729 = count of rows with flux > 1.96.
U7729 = 10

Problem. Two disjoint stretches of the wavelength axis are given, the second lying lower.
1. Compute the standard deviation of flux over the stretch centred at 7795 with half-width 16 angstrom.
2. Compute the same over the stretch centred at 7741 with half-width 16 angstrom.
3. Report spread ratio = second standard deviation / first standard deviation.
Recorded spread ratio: 1.1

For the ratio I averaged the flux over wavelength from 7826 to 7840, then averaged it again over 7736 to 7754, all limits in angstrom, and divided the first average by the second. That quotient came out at 0.92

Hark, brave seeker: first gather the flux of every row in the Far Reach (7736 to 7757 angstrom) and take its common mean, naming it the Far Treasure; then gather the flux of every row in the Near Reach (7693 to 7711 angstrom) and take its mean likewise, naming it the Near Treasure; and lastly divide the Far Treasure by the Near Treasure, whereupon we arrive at 1.05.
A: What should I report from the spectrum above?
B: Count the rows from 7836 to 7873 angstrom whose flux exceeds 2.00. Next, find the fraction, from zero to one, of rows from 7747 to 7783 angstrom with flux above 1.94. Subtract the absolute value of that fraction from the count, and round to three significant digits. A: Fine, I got 2.20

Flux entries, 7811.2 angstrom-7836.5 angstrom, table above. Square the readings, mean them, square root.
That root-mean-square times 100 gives 194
